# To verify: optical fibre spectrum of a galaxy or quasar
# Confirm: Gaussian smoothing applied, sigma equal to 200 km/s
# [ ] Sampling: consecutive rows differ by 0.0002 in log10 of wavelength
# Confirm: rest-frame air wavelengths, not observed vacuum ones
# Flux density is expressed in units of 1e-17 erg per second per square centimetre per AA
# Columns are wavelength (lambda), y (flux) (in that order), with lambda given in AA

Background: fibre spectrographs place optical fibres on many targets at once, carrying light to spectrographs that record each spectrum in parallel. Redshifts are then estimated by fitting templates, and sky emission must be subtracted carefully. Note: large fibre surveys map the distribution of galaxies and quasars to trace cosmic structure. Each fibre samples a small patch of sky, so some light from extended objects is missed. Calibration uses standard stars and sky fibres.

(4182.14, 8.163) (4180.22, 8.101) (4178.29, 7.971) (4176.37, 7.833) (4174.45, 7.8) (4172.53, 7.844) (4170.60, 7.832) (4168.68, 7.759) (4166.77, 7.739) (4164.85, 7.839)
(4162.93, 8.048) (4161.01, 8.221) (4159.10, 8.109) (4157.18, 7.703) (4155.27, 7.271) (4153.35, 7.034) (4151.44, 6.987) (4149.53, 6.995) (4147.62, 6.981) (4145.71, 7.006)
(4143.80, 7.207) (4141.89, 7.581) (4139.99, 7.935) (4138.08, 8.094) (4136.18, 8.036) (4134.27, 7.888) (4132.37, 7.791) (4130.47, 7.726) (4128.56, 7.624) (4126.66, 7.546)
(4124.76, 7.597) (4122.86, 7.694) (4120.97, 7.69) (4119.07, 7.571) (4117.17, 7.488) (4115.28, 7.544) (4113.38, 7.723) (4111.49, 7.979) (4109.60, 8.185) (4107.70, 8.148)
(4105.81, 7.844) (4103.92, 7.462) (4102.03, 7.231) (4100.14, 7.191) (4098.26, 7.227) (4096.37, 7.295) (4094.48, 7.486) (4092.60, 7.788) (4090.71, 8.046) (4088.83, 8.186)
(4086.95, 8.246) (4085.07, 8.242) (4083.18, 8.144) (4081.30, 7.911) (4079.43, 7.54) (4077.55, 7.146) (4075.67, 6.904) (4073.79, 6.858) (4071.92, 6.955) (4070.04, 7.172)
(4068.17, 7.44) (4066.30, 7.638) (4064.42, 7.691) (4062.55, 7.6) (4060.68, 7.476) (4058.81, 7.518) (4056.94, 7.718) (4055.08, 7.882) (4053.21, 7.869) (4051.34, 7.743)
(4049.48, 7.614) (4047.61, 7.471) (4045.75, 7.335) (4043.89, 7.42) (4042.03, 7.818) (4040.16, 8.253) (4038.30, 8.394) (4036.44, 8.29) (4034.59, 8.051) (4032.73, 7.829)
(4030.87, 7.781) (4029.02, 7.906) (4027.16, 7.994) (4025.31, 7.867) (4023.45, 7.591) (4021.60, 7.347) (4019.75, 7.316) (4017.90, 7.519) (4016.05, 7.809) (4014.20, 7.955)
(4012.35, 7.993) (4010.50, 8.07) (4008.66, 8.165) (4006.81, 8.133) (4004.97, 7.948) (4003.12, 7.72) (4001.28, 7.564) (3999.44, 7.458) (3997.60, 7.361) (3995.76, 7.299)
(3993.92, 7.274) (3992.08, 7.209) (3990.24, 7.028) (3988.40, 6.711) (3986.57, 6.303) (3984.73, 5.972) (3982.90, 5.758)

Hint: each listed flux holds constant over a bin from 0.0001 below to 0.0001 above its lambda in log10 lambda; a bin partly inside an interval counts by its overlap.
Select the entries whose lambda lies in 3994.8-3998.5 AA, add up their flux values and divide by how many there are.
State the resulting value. 7.3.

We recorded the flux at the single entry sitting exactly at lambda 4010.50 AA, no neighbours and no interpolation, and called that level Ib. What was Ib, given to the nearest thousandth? 8.070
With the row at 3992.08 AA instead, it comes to 7.209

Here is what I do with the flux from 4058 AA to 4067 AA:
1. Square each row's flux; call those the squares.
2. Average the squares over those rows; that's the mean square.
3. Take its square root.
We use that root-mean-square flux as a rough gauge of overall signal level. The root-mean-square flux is 7.59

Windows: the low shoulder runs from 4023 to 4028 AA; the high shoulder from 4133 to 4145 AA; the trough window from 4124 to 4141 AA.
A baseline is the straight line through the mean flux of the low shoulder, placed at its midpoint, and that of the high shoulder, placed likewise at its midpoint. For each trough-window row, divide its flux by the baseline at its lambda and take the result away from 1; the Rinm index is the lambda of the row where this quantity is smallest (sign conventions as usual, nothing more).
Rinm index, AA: 4138.08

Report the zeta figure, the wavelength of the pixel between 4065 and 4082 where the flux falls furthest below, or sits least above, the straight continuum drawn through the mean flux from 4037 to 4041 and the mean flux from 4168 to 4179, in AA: 4073.79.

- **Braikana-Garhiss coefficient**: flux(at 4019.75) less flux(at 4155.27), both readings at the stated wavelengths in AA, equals 0.0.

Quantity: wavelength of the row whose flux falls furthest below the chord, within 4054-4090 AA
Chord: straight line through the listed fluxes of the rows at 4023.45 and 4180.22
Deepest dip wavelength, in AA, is 4073.79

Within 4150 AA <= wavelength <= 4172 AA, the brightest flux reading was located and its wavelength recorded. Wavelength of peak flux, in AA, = 4161.01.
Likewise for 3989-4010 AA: 4008.66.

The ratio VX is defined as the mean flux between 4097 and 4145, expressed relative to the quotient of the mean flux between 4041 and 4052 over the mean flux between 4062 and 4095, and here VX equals 7.72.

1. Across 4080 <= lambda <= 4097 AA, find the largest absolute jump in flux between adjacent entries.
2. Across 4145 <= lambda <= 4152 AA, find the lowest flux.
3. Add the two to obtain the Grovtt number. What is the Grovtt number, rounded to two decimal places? 7.28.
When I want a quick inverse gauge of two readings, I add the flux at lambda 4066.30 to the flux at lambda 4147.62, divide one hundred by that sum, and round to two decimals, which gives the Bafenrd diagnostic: 6.84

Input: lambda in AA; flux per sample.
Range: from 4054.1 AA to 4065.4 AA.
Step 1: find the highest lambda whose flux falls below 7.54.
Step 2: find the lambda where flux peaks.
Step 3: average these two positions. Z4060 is 4057.9 AA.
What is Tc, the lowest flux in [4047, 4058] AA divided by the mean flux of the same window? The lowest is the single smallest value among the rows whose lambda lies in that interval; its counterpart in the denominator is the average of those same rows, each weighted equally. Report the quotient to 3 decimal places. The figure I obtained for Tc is 0.968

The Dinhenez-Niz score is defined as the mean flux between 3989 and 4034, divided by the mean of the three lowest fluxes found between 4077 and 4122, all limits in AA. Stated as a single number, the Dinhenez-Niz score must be 1.07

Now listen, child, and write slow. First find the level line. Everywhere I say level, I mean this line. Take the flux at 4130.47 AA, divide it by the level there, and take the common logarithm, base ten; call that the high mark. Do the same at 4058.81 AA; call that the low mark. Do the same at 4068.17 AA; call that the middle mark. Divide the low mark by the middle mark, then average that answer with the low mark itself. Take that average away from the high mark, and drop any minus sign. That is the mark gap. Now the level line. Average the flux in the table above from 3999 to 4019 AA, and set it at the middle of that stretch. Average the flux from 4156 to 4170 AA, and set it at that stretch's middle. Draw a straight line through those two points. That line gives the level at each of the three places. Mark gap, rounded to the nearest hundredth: 0.40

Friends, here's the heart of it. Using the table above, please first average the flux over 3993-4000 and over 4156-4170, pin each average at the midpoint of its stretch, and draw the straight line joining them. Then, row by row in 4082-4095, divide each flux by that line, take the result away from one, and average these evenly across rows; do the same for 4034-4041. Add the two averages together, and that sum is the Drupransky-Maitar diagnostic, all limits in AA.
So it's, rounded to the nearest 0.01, -0.15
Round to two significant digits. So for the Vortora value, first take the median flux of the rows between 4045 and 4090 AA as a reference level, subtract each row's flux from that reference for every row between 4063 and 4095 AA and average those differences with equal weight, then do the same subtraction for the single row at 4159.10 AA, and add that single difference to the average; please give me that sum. -0.51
